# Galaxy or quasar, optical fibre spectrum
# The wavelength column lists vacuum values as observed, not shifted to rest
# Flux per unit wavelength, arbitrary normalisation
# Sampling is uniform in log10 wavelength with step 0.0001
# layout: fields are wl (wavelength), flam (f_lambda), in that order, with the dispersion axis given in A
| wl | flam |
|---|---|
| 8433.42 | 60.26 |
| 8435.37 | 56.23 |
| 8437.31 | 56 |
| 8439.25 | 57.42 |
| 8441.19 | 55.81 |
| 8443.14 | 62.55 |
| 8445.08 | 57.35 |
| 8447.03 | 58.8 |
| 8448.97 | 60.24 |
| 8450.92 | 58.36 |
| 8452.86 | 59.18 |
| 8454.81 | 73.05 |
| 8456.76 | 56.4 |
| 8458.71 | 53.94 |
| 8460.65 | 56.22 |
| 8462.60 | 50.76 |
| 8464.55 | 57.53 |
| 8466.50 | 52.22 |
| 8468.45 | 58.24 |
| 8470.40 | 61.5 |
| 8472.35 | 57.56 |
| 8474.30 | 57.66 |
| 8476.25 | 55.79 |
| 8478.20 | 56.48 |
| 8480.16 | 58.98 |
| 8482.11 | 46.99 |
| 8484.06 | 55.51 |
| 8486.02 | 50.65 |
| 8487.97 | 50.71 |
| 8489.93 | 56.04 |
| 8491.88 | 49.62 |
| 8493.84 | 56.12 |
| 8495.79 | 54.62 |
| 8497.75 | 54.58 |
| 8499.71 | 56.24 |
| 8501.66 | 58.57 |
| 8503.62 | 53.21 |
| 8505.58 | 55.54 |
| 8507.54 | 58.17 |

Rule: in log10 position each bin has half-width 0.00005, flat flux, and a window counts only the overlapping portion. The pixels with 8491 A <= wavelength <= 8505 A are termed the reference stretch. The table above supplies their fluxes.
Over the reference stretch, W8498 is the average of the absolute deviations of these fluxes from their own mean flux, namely 1.9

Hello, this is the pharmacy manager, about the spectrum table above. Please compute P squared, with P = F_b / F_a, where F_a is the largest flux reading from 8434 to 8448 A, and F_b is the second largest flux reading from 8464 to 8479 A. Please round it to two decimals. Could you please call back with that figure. 0.87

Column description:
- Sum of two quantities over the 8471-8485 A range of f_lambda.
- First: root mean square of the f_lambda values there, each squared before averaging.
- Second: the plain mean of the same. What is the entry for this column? 111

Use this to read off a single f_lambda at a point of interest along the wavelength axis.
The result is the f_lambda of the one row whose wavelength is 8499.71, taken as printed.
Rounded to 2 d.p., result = 56.24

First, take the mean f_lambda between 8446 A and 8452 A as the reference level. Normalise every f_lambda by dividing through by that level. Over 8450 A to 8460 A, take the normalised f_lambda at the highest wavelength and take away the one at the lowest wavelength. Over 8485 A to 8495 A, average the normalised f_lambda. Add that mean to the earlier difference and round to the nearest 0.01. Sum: 0.82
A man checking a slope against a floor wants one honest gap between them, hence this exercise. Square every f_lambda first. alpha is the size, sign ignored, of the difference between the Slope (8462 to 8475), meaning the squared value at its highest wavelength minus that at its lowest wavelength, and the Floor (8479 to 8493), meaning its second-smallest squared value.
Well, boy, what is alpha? 1714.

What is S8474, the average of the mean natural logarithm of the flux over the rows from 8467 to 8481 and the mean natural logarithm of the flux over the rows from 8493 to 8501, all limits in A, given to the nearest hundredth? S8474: 4.04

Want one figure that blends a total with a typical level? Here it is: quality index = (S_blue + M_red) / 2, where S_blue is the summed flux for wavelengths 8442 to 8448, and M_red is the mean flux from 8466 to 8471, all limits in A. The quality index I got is 118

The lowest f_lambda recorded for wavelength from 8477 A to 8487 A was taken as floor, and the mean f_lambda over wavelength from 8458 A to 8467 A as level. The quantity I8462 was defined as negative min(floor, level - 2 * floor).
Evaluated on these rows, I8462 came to 40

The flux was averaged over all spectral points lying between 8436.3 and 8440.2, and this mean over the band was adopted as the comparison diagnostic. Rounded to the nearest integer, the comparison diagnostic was 57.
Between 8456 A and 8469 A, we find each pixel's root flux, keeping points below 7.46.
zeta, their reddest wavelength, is 8466.50 A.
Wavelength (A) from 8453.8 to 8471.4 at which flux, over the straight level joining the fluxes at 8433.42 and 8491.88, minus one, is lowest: 8462.60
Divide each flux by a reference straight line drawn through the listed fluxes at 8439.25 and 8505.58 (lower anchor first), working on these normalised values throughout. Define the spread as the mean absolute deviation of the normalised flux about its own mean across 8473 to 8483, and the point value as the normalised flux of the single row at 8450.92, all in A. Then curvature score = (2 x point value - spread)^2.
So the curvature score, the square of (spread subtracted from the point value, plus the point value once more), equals 3.95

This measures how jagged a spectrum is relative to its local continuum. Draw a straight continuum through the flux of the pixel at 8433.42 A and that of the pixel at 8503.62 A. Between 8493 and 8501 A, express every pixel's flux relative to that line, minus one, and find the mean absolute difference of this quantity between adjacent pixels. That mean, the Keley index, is 0.021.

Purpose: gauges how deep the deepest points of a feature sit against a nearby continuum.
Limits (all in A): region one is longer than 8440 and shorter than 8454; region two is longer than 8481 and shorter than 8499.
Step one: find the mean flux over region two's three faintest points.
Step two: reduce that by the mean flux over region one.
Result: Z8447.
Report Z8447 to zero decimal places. -10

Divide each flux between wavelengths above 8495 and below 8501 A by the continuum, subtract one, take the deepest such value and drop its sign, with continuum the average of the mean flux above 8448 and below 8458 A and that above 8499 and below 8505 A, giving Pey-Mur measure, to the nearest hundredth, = 0.07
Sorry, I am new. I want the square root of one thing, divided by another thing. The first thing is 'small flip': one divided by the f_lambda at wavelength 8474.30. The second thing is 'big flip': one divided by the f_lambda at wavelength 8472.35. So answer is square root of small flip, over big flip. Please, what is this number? 7.6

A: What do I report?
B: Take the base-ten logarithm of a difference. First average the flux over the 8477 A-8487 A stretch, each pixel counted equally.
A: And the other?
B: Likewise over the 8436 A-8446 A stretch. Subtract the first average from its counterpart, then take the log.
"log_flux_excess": 0.61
